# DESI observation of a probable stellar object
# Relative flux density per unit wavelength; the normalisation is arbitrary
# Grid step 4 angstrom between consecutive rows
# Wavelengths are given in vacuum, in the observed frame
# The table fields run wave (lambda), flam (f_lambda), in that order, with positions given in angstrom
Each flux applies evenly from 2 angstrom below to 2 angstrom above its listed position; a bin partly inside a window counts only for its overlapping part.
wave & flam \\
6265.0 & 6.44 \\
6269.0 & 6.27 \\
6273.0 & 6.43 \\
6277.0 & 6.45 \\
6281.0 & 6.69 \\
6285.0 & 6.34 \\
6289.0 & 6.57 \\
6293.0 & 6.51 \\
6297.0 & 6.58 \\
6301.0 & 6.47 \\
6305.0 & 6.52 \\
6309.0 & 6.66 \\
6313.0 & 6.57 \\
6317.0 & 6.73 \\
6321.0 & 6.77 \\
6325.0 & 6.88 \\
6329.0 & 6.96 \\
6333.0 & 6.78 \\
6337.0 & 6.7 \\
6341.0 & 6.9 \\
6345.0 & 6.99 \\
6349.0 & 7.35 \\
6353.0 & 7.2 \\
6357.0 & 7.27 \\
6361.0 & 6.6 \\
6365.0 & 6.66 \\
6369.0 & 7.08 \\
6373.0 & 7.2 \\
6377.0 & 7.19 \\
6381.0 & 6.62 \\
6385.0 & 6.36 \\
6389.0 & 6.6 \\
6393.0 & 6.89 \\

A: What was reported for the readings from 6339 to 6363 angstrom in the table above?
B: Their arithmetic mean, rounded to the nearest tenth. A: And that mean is 7.1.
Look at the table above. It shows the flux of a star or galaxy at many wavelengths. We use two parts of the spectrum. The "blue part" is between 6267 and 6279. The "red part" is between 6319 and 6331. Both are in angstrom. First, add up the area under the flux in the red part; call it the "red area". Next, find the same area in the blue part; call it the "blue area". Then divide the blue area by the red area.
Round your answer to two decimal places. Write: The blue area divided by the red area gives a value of 0.93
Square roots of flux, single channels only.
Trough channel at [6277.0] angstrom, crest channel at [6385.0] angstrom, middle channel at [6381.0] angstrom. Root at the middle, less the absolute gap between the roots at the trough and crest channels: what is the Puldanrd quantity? 2.56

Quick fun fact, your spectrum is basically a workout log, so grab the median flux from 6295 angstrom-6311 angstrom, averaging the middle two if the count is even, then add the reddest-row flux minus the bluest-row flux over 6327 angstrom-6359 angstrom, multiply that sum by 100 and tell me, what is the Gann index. 686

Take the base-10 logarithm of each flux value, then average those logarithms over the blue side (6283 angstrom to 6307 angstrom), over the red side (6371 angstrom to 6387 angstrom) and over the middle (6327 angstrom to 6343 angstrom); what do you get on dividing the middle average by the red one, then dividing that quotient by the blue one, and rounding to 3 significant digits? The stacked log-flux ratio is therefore 1.23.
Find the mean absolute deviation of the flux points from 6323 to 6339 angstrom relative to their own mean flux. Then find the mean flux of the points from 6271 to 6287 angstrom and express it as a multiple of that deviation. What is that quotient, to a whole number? 72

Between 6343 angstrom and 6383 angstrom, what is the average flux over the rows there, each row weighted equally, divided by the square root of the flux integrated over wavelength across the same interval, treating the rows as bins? 0.419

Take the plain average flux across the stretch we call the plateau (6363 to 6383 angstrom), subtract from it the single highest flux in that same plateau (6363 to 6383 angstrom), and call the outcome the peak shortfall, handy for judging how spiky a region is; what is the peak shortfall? -0.25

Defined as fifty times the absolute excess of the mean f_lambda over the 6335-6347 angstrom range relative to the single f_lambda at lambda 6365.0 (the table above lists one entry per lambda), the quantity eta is 10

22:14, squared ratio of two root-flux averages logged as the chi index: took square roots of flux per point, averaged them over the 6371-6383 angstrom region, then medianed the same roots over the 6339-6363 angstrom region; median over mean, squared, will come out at 1.01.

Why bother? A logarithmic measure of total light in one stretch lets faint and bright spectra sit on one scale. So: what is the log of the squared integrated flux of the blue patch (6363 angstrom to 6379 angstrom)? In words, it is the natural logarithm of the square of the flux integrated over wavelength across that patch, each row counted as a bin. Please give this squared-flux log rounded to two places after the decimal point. 9.45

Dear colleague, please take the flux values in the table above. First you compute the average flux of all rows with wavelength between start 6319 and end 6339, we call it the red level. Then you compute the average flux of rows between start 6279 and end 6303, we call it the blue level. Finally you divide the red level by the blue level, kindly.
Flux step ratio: 1.04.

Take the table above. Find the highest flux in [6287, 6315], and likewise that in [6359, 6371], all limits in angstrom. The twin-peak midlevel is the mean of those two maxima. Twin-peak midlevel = 6.87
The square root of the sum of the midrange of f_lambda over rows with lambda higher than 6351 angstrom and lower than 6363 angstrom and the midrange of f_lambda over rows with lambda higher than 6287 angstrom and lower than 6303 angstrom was 3.67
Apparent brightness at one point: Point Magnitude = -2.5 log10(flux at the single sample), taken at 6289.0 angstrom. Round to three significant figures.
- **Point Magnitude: -2.04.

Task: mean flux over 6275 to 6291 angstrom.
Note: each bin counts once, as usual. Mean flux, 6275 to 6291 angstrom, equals 6.51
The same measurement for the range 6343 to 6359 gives 7.20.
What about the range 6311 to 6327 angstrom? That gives 6.74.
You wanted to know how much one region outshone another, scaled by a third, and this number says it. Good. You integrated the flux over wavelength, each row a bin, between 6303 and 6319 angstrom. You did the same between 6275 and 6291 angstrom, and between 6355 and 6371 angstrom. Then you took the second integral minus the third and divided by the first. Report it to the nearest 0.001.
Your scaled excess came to -0.059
